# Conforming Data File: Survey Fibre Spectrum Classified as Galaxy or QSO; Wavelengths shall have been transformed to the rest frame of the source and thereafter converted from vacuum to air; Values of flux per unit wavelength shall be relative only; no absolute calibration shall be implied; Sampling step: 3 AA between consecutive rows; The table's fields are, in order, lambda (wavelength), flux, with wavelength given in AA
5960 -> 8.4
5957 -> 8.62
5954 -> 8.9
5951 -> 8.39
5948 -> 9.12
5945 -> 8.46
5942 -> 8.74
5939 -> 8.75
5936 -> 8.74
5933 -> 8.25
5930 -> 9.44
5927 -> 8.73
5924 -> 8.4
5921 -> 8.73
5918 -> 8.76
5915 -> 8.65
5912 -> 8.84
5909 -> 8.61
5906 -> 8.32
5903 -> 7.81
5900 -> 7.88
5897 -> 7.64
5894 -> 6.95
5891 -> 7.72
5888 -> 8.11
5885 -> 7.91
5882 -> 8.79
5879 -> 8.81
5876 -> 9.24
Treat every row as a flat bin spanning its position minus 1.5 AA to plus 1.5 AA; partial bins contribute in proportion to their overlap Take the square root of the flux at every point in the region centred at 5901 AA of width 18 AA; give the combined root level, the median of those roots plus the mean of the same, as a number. 5.60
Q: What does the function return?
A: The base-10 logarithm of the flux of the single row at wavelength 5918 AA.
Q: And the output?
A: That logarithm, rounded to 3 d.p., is 0.943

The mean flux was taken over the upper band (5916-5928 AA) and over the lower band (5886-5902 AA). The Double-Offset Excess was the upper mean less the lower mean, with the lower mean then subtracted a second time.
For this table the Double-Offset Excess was -6.7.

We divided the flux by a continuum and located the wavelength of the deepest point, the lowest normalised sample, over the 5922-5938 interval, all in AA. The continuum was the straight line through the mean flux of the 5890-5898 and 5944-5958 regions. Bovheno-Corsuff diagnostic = 5933 AA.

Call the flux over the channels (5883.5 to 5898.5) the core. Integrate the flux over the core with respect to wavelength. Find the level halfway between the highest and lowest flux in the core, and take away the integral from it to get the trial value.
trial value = -107.5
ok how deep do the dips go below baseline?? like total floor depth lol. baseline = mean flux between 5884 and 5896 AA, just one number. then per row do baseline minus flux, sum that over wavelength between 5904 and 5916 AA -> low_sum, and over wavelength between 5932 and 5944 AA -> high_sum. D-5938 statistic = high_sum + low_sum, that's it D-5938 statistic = -8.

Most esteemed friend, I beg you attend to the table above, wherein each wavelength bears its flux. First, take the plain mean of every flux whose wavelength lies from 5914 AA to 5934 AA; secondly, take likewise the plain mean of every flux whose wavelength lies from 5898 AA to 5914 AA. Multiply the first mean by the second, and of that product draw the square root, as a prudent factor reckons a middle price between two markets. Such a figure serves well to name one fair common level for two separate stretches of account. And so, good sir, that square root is 8.50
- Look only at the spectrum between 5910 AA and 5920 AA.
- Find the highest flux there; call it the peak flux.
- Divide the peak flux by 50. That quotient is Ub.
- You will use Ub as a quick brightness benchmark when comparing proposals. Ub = 0.177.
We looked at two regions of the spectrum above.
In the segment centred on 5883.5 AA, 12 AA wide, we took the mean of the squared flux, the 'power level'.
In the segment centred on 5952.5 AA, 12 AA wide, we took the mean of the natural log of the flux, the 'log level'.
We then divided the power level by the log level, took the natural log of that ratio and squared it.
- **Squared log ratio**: 12.1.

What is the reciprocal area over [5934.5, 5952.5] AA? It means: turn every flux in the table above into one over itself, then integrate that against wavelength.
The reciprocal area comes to 2.07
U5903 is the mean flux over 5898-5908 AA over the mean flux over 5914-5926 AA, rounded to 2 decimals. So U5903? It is 0.93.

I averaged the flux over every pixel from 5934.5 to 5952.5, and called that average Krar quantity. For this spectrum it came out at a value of 8.70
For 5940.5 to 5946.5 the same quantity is 8.60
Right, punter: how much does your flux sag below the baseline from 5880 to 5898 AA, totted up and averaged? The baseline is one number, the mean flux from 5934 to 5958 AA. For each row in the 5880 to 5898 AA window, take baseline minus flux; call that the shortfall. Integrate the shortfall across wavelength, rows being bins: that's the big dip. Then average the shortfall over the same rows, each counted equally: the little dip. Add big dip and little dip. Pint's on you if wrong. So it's 16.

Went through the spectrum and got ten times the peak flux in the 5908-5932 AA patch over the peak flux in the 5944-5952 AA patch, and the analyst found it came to 10.4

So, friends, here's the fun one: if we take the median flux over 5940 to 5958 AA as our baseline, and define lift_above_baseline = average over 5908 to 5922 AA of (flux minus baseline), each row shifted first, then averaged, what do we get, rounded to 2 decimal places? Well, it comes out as 0.04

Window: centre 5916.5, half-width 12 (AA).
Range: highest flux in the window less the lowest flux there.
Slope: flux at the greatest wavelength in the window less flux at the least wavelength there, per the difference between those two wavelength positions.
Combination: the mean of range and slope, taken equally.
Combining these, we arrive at 0.27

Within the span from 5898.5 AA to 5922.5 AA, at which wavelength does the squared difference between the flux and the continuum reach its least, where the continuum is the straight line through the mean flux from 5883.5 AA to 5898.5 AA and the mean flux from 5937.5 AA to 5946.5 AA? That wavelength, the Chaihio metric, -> 5900 AA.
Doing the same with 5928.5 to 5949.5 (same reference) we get 5942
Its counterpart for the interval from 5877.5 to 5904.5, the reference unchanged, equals 5900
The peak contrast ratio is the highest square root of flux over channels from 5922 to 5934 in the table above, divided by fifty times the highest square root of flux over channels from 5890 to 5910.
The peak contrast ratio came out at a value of 0.0209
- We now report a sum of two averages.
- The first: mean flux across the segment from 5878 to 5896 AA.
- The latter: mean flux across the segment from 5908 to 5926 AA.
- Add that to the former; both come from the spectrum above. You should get 16.7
